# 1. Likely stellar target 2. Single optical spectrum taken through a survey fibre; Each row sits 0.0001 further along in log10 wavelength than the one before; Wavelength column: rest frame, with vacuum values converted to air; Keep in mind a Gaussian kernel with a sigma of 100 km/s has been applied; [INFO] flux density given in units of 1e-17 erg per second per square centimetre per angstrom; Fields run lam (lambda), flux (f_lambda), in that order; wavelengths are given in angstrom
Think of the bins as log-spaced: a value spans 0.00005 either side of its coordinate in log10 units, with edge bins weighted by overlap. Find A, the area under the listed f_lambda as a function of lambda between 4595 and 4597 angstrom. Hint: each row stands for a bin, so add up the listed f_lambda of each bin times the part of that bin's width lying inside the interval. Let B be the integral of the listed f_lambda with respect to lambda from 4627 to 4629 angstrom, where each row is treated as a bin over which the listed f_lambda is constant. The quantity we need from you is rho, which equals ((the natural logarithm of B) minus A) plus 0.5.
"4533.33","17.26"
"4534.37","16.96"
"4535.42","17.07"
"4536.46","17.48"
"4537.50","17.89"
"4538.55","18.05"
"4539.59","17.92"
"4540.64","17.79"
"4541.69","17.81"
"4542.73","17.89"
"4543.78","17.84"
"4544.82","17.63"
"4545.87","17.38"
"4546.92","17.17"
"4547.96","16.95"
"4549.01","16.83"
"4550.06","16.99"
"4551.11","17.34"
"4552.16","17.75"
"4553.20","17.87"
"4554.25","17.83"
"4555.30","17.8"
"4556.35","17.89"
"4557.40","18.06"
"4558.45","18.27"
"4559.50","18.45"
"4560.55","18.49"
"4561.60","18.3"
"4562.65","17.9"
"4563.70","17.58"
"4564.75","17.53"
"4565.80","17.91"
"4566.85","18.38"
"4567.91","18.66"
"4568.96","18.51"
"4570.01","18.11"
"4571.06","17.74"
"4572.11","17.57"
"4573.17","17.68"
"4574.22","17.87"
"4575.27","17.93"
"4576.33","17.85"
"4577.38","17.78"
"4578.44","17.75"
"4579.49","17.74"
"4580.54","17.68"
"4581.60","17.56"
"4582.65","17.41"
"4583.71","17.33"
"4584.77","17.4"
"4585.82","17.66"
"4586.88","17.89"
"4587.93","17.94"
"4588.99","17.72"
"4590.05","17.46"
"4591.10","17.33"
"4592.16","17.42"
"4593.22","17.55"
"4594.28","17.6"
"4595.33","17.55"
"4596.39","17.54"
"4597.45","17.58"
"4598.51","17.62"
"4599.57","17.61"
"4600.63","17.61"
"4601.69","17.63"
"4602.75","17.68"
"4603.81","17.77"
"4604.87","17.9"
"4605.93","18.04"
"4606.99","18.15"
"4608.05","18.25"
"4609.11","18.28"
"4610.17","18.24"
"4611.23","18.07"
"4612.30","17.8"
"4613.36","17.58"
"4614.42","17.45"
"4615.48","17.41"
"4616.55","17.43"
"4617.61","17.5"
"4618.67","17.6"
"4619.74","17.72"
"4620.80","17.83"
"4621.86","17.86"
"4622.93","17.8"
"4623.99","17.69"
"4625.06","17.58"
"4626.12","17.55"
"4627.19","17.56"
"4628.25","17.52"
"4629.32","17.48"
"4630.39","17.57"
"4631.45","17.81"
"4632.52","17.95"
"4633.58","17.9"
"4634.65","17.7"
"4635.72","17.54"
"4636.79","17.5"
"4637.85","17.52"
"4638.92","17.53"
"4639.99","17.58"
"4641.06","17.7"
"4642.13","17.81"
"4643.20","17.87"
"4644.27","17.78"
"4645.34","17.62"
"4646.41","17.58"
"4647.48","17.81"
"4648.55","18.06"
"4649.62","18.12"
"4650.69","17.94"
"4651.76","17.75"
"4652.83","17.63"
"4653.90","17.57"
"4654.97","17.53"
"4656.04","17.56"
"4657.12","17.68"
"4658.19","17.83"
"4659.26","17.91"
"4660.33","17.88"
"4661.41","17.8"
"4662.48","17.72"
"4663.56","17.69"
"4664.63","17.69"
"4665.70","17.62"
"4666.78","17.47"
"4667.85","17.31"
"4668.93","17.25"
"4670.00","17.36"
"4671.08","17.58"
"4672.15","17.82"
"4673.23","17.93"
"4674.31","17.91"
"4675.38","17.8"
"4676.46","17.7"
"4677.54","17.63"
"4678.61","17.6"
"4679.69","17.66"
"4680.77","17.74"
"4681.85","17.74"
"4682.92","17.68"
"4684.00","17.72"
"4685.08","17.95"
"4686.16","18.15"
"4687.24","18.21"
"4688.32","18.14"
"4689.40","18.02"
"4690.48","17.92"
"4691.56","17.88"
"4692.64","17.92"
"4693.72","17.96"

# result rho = -31.0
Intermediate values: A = 35.0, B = 35.1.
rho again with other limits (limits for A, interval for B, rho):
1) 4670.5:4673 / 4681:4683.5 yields -40.0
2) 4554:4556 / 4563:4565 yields -31.5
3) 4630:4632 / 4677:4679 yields -31.4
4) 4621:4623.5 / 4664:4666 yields -40.6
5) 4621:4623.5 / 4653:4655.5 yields -40.3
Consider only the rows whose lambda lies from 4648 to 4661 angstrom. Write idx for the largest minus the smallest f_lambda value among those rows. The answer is 0.59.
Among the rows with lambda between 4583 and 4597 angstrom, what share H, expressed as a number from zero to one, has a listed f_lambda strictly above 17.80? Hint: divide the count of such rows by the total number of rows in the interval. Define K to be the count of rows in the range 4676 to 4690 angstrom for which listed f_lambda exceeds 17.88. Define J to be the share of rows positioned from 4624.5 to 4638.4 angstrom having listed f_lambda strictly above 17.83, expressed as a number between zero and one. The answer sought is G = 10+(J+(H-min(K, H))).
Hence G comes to 10.15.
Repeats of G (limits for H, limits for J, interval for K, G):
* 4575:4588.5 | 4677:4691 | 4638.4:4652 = 10.46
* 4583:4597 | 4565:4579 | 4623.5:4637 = 10.62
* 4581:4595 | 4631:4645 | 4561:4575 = 10.23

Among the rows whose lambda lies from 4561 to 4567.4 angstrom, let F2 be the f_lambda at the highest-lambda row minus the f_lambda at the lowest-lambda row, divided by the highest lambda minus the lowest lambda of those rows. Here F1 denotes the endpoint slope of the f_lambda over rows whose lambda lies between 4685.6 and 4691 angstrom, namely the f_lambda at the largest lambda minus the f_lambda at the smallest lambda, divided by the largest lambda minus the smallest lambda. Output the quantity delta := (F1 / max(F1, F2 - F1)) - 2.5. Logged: -3.3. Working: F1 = -0.05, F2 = 0.02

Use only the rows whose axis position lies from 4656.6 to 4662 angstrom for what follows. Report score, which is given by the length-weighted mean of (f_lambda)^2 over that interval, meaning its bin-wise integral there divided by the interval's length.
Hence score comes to 318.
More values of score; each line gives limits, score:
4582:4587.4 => 308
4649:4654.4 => 317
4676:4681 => 312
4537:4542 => 320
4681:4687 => 319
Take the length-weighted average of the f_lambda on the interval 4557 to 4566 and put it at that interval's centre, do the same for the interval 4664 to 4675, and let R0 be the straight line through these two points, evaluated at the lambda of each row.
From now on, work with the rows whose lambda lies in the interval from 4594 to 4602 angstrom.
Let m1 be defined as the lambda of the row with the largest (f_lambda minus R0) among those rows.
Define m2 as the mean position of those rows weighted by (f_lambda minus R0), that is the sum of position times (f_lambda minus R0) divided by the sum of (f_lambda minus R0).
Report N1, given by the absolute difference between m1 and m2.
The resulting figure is 3.9 angstrom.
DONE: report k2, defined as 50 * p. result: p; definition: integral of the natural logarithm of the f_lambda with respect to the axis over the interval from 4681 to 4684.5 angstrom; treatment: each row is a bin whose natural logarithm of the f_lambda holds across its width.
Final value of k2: 504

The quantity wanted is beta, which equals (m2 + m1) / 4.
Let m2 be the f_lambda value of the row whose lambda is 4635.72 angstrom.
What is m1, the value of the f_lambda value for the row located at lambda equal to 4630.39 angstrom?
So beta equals 8.78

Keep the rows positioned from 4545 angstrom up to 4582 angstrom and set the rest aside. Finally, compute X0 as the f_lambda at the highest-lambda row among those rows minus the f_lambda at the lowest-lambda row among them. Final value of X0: 0.2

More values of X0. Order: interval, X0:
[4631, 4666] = -0.2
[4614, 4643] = 0.4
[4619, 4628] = -0.2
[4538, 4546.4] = -0.7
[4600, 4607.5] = 0.5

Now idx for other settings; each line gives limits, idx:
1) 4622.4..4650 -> 0.64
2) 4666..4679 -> 0.68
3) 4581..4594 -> 0.61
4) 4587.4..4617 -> 0.95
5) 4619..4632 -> 0.38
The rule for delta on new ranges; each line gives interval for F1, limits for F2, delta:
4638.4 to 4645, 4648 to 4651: -1.5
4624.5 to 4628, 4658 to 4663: -1.5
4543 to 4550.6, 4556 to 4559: -2.9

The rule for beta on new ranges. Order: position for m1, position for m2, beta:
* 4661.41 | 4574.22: 8.92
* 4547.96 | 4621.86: 8.70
